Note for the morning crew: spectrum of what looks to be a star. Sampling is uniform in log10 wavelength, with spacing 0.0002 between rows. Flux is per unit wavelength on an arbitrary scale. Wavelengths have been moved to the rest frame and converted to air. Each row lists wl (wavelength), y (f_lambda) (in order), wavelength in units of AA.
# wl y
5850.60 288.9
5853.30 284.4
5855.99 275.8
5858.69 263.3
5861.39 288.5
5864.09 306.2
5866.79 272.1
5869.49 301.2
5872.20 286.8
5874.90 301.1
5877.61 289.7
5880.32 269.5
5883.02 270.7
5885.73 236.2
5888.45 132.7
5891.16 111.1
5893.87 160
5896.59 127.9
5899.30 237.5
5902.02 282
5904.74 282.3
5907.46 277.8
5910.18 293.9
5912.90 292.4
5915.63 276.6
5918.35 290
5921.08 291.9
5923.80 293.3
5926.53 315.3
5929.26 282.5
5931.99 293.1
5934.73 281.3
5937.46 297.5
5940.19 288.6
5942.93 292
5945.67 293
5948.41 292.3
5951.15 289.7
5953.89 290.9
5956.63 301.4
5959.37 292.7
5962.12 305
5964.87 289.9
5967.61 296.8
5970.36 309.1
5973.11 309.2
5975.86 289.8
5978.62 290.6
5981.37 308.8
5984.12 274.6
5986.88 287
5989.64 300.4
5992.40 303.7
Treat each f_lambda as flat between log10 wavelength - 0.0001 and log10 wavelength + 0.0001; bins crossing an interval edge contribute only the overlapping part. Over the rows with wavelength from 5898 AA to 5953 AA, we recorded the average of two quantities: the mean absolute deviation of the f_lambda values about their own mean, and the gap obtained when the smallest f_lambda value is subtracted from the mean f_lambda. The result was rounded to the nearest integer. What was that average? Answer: 29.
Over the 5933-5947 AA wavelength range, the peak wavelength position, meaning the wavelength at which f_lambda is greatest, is 5937.46 AA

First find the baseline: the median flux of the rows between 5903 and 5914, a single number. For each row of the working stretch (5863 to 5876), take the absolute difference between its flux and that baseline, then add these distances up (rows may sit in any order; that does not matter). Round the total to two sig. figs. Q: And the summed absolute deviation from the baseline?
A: 62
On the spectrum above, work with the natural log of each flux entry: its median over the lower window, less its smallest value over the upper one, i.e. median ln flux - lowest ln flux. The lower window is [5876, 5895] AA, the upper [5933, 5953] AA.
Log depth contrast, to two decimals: -0.17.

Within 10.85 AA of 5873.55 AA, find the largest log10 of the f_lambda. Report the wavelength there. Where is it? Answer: 5864.09 AA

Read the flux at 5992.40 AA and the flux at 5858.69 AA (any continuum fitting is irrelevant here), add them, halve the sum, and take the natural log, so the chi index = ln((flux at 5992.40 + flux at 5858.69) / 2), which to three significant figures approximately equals 5.65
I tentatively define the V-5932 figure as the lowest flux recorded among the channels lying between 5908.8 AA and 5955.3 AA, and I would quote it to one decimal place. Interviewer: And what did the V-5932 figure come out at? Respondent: 276.6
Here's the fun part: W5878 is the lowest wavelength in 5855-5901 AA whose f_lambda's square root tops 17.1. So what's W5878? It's 5864.09 AA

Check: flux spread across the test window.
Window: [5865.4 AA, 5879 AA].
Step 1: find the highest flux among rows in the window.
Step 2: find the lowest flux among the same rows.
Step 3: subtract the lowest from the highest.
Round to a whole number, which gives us 29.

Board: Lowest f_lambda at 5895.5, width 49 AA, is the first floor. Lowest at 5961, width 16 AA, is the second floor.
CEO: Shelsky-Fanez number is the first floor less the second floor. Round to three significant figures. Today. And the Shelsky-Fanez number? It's -179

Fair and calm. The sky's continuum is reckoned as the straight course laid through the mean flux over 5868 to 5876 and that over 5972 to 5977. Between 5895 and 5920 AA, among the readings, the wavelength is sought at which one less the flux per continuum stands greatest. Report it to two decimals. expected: 5896.59 AA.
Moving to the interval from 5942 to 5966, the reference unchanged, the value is 5964.87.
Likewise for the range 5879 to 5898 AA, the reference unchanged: 5891.16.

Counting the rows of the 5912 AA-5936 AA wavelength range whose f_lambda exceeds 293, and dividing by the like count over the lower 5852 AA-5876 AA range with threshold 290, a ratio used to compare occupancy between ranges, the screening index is 1.00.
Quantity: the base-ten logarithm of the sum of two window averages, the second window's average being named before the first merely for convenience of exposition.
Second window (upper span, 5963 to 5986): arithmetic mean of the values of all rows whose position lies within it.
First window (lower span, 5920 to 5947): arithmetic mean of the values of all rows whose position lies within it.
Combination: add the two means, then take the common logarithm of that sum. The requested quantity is 2.770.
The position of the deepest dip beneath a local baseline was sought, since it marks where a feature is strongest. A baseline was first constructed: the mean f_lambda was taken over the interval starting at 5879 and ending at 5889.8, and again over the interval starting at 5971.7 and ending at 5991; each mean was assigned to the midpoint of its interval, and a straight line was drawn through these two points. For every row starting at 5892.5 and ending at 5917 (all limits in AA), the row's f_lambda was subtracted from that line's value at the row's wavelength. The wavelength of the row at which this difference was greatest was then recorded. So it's 5896.59 AA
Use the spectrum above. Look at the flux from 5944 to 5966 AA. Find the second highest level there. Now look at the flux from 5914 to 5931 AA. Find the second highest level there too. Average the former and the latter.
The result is 297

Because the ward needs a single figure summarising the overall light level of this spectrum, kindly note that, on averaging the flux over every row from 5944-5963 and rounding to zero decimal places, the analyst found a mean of 295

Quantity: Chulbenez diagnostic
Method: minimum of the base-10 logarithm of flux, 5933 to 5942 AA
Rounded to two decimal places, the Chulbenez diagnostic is 2.45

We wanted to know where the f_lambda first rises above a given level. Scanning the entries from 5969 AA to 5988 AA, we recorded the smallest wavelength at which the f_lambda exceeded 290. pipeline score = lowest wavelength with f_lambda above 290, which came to 5970.36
